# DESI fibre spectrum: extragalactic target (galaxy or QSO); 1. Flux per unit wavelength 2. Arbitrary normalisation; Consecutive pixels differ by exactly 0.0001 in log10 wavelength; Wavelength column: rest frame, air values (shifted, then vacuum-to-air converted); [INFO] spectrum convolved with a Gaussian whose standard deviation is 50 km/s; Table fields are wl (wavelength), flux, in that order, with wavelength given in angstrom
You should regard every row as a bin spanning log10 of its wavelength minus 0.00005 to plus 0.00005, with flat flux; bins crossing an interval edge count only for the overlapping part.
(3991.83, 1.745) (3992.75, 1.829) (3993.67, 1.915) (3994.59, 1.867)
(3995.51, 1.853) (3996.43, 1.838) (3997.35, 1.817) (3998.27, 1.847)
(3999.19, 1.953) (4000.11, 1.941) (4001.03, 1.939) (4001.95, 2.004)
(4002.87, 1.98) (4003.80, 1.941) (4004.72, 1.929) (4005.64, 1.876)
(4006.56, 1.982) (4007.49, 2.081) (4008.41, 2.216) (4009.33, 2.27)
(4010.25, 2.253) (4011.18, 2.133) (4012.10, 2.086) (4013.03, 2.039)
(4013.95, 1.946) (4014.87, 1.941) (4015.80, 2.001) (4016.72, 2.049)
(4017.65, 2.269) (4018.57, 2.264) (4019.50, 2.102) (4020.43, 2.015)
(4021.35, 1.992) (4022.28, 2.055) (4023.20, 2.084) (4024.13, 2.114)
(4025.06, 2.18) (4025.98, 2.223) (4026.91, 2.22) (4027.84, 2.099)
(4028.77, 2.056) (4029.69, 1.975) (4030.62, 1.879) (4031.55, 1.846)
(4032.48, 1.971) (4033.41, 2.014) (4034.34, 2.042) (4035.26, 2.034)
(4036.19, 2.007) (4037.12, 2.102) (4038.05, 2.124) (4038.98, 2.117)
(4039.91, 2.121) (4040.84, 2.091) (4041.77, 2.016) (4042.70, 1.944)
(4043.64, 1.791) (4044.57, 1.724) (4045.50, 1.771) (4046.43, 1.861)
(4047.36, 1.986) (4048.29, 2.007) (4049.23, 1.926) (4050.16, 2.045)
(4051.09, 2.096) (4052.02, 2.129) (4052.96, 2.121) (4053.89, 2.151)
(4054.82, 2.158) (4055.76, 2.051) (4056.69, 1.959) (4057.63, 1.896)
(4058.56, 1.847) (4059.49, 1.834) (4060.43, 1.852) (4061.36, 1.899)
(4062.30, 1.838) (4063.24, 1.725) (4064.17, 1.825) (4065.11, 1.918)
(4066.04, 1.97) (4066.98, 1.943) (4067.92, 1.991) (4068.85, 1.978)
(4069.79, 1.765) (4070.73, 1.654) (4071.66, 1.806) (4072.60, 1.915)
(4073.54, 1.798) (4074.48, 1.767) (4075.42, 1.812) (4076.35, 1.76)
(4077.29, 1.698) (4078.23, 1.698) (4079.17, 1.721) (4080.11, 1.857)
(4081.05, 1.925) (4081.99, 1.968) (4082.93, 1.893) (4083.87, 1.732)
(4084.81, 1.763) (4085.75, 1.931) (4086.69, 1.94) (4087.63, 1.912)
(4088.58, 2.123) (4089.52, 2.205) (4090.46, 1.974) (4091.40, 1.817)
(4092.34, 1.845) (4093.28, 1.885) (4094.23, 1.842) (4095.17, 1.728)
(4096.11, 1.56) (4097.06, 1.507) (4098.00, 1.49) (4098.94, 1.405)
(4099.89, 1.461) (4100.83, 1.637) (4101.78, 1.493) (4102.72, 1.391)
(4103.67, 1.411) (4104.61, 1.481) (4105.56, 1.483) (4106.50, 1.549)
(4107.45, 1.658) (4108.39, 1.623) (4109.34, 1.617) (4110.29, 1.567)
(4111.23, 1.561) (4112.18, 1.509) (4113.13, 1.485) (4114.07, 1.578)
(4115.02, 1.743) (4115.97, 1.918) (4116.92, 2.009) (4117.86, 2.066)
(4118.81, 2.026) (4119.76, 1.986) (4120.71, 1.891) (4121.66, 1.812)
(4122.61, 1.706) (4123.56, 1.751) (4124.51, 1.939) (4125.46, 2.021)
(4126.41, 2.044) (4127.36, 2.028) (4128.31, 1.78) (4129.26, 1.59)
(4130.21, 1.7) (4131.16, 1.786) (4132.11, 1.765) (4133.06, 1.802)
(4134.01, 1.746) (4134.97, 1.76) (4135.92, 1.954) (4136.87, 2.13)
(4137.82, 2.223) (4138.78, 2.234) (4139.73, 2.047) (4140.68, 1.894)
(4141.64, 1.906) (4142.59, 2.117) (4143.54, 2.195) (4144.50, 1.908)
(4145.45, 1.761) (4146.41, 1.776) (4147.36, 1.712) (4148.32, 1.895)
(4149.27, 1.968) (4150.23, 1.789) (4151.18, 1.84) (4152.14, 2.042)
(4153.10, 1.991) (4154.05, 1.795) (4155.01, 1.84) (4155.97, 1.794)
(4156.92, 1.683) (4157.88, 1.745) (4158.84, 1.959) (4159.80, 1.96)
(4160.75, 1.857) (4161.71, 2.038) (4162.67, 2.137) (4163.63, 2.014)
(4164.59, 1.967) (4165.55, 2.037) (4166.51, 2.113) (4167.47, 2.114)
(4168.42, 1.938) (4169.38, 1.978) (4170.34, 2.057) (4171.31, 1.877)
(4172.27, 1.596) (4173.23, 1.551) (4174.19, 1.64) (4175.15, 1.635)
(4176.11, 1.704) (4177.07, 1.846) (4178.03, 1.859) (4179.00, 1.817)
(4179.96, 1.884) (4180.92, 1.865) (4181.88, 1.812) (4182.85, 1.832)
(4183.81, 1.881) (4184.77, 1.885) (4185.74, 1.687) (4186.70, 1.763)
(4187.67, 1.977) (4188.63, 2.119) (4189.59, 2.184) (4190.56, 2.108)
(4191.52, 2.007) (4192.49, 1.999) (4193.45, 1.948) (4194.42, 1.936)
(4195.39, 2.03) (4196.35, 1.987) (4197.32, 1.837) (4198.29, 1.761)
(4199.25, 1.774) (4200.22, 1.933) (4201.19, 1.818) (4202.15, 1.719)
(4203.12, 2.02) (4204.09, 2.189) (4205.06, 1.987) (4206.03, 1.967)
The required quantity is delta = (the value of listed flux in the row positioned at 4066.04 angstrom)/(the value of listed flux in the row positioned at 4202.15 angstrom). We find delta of 1.15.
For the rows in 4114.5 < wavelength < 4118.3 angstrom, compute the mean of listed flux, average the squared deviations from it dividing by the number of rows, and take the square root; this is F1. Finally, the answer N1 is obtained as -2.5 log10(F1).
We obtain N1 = 2.3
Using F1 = 0.122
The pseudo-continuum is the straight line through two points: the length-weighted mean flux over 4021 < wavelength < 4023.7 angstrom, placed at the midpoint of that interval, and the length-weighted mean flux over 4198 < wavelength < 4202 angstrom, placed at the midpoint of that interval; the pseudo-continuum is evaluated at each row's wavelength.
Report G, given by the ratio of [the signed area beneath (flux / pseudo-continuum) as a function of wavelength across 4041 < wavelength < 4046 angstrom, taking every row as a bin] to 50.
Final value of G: 0.092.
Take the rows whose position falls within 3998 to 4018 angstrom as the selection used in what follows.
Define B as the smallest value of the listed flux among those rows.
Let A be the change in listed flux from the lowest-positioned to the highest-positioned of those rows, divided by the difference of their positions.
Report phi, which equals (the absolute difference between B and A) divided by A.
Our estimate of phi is 84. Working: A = 0.022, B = 1.847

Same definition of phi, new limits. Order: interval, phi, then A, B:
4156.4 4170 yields 70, 0.024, 1.683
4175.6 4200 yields 557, 0.003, 1.687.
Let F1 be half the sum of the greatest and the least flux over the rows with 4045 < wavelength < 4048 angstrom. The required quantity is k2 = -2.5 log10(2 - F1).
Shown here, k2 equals 2.29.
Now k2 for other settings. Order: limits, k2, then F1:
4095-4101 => 0.91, 1.57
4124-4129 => 2.64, 1.91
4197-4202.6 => 1.90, 1.83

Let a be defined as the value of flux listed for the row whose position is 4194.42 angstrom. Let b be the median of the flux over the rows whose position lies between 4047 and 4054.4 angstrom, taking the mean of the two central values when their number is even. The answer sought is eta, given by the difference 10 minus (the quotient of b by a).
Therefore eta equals 8.93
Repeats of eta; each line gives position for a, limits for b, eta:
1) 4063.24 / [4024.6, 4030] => 8.76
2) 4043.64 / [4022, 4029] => 8.82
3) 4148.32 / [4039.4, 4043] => 8.92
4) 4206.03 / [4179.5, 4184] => 9.05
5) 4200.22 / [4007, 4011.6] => 8.85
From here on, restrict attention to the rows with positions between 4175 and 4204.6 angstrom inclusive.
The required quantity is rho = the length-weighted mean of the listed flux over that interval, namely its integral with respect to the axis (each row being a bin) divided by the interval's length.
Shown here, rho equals 1.90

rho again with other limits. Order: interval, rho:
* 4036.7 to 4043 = 2.08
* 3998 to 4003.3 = 1.95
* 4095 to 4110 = 1.53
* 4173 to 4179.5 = 1.73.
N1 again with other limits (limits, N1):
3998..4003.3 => 3.3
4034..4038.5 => 3.4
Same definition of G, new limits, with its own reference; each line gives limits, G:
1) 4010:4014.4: 0.089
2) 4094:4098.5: 0.074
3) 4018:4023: 0.102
